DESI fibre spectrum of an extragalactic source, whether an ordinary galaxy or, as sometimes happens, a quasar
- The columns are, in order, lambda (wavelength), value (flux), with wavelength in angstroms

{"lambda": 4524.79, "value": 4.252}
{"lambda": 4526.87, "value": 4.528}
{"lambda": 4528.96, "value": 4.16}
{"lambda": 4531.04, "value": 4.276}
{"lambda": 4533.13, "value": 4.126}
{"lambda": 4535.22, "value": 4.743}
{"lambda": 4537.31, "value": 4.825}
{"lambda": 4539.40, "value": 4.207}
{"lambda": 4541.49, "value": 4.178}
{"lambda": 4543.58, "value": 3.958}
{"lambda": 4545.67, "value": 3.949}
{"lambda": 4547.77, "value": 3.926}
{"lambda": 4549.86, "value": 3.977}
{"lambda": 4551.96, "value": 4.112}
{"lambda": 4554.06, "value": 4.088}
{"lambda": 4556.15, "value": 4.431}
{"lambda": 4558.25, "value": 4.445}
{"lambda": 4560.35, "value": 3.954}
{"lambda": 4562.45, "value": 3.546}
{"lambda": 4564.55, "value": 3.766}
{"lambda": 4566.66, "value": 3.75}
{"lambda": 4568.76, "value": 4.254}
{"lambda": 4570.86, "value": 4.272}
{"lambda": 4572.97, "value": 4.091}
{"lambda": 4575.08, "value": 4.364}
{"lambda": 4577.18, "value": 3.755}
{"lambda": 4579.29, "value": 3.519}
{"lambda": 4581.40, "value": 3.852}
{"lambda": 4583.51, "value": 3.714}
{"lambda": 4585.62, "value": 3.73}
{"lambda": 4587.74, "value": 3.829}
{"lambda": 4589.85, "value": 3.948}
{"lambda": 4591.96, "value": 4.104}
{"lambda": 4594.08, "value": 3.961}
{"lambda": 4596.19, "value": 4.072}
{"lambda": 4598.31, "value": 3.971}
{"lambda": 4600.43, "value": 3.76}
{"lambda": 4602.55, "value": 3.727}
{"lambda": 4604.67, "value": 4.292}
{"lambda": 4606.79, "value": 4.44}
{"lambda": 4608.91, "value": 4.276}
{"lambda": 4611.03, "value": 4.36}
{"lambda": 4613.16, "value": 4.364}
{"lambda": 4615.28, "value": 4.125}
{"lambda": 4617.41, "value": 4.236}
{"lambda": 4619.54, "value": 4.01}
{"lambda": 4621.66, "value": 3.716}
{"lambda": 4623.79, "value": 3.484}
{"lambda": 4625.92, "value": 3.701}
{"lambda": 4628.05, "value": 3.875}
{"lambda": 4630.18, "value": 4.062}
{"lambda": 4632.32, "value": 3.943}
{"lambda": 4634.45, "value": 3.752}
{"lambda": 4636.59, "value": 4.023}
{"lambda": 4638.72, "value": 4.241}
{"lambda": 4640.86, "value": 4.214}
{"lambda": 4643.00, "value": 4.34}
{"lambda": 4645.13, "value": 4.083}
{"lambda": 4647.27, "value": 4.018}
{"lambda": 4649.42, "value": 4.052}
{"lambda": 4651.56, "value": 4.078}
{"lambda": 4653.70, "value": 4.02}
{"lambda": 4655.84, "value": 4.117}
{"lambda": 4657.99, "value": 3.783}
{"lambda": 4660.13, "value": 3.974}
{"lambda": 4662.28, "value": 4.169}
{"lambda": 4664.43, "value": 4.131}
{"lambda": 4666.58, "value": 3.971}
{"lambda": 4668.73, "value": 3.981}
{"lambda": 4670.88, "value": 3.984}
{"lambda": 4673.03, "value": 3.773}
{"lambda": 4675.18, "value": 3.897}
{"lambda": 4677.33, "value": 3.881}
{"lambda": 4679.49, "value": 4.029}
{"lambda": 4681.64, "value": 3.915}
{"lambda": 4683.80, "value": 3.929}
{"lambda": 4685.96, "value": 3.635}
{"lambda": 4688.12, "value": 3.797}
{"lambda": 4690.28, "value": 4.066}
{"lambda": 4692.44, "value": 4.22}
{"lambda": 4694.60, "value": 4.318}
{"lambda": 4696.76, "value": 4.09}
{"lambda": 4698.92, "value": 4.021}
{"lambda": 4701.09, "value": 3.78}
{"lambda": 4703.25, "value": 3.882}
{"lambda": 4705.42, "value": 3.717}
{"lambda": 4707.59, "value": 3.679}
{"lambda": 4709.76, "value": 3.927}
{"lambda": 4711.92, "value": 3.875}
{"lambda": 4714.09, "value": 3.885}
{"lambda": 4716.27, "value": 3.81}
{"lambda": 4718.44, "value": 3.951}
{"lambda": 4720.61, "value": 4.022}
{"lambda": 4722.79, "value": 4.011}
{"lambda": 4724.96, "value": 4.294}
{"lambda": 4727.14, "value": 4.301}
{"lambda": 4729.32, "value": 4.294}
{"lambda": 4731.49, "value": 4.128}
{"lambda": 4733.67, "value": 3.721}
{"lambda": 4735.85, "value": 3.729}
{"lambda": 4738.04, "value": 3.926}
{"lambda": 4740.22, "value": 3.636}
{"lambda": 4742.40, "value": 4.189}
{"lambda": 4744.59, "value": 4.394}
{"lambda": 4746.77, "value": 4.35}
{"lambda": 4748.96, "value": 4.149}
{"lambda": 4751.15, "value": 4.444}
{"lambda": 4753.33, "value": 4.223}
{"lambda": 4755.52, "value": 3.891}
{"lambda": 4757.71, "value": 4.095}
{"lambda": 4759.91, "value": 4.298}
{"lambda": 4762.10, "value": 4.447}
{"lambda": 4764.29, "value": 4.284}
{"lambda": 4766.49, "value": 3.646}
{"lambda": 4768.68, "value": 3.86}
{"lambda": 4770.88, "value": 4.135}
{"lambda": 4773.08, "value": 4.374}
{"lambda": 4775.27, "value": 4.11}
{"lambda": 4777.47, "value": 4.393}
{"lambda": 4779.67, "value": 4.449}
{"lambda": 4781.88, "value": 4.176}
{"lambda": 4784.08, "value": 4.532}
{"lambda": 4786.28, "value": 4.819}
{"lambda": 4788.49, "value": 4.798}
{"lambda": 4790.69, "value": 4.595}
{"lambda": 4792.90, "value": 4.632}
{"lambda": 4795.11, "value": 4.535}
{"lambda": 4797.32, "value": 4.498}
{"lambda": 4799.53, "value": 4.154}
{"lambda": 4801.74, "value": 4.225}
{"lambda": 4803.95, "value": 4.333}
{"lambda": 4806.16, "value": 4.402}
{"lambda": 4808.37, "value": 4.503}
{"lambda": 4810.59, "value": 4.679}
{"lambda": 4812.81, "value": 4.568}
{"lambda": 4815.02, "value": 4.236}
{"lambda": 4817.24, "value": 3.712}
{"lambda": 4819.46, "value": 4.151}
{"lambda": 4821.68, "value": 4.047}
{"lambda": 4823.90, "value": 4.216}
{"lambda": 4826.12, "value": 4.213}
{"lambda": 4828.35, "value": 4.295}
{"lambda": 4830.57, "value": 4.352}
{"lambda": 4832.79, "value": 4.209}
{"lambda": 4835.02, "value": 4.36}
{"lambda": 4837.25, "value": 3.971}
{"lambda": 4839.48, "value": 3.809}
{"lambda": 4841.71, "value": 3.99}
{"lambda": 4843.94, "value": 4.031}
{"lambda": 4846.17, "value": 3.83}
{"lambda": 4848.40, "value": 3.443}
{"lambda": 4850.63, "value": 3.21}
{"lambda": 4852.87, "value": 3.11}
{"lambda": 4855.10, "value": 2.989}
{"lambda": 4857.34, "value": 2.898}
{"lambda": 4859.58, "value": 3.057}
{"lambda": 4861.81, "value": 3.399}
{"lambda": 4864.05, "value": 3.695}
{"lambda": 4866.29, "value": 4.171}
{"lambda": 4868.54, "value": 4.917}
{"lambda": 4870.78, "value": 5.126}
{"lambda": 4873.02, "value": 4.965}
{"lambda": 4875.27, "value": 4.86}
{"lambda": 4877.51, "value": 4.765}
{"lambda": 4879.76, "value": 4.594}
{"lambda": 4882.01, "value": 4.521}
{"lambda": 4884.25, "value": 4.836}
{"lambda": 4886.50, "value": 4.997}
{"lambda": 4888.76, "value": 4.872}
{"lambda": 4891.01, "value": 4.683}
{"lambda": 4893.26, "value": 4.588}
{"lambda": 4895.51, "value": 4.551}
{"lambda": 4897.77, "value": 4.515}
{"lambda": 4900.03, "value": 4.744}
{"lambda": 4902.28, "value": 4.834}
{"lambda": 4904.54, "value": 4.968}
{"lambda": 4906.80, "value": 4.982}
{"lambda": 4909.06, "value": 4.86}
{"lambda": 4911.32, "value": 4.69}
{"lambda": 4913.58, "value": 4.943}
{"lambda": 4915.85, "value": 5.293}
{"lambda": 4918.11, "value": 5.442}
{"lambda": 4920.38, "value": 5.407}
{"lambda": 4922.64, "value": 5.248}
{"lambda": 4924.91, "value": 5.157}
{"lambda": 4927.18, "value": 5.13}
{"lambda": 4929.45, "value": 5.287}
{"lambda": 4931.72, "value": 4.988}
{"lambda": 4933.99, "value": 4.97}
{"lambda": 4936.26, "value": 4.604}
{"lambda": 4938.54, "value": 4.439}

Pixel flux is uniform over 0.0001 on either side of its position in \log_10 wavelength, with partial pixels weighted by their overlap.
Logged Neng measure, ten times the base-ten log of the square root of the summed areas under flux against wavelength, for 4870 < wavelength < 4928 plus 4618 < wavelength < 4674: 13.53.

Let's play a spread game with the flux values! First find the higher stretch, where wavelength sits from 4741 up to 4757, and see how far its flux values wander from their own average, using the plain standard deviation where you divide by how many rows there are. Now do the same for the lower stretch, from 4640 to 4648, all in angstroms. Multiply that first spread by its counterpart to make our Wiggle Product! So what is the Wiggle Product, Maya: 0.021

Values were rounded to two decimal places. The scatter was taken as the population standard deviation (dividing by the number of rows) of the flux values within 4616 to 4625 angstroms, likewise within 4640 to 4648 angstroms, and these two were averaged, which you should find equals 0.20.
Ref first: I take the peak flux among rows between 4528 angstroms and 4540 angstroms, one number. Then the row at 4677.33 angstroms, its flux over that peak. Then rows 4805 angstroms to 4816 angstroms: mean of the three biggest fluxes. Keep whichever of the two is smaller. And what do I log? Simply 0.80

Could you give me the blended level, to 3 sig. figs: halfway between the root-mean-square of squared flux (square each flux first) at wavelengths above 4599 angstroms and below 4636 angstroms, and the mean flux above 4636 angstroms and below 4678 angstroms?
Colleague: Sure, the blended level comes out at 10.2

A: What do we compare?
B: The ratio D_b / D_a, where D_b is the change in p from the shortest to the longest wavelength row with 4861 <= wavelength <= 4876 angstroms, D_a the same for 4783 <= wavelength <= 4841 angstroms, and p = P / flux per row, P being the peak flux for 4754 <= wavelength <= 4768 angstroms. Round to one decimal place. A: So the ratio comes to -2.1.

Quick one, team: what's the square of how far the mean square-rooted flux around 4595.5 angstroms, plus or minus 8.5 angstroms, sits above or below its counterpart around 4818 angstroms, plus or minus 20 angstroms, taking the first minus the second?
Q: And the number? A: 0.007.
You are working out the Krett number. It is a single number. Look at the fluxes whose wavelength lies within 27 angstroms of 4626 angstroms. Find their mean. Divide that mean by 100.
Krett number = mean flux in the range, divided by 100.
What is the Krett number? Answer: 0.0405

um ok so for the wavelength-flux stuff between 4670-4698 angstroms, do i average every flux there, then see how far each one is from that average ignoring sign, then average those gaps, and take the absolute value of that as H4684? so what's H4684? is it 0.14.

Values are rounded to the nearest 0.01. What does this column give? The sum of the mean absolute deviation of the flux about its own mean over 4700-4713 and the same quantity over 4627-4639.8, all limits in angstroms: 0.21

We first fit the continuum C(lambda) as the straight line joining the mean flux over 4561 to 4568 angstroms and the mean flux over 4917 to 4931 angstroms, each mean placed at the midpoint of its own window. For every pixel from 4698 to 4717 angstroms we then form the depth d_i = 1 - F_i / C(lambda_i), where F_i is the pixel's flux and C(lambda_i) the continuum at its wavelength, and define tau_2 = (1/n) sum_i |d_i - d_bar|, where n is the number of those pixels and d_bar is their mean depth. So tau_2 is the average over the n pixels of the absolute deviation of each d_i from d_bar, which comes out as 0.020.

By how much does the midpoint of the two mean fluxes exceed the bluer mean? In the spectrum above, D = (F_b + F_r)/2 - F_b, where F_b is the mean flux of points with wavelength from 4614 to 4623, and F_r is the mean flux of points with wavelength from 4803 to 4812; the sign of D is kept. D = 0.23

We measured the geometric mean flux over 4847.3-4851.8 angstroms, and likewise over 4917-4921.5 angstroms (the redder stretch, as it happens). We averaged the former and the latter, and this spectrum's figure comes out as 4.4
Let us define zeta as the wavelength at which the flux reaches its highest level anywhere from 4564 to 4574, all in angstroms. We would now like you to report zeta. 4570.86 angstroms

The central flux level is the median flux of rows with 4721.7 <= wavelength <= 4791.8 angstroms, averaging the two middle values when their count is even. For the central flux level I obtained 4.25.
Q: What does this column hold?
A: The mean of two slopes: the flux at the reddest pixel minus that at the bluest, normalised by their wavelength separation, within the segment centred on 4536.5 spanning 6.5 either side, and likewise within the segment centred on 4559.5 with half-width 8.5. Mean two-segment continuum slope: -0.017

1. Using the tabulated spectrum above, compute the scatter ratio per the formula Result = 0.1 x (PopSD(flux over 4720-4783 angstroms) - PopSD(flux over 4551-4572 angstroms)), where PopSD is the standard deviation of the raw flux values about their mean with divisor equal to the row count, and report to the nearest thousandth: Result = -0.005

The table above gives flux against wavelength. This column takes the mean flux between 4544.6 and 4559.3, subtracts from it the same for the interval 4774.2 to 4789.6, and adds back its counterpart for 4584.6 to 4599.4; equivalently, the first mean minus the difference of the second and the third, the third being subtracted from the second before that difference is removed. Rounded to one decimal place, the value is 3.6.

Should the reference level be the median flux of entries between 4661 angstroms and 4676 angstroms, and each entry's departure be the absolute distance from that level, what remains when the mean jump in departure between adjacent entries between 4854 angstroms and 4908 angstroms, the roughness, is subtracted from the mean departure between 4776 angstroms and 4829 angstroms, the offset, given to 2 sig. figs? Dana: 0.25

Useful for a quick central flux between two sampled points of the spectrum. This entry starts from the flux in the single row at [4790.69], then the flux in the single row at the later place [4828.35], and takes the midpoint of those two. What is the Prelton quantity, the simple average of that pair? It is 4.4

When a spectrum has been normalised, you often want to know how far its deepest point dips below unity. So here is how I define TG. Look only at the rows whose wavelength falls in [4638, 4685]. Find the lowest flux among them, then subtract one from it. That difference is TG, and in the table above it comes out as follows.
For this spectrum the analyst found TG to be 2.77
